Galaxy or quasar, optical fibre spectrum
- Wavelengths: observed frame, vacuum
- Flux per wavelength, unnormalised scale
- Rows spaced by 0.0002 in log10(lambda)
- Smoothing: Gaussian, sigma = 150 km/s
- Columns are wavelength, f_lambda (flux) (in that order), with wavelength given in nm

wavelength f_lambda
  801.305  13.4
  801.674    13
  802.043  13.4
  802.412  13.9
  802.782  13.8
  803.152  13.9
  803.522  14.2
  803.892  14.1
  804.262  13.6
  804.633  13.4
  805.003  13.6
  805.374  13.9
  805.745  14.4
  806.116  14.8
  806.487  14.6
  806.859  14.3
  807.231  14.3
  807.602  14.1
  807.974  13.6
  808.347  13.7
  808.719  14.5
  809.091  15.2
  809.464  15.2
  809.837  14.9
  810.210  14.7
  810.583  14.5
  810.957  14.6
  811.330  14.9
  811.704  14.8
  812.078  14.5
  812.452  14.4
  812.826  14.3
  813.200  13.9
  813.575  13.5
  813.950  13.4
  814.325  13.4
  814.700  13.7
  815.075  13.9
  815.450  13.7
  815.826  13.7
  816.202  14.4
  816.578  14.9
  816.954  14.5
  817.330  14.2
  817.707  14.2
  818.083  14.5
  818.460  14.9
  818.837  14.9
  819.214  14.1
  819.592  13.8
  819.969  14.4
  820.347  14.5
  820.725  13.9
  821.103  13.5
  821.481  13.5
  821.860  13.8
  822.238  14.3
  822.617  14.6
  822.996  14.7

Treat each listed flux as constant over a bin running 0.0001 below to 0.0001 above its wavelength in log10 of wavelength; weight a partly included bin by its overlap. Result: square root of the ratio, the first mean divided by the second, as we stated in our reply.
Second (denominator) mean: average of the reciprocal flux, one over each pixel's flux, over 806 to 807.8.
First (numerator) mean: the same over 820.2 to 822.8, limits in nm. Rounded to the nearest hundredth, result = 1.01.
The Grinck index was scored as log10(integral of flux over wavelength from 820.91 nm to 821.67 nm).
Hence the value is 1.01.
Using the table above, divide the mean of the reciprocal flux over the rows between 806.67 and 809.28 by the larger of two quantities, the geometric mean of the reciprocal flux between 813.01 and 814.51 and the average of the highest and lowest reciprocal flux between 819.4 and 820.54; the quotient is 0.95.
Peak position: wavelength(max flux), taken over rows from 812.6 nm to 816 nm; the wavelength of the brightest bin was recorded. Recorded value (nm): 812.826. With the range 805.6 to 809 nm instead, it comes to 806.116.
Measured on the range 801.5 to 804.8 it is 803.522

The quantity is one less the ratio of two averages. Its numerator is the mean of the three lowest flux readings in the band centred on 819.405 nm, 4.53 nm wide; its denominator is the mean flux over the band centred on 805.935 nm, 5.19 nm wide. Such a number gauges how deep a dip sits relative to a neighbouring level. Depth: 0.032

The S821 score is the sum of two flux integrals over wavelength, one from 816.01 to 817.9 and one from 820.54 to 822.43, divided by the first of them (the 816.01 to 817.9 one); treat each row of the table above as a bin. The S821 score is 1.96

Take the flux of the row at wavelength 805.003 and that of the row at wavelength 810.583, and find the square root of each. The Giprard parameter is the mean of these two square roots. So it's 3.75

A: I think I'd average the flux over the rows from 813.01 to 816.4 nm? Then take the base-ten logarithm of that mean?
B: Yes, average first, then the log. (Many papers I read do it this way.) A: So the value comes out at 1.14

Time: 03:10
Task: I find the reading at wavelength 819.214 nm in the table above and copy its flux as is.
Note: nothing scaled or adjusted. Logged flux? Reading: 14.1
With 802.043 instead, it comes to 13.4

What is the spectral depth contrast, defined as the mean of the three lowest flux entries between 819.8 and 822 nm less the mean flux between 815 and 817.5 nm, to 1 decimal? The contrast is -0.6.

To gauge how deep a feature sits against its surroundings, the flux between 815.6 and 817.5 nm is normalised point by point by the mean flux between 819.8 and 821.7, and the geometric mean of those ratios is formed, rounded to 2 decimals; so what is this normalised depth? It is 1.03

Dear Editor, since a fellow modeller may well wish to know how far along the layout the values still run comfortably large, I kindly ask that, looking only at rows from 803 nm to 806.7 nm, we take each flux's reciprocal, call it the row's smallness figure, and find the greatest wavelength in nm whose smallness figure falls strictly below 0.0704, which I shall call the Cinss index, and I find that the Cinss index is 806.487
